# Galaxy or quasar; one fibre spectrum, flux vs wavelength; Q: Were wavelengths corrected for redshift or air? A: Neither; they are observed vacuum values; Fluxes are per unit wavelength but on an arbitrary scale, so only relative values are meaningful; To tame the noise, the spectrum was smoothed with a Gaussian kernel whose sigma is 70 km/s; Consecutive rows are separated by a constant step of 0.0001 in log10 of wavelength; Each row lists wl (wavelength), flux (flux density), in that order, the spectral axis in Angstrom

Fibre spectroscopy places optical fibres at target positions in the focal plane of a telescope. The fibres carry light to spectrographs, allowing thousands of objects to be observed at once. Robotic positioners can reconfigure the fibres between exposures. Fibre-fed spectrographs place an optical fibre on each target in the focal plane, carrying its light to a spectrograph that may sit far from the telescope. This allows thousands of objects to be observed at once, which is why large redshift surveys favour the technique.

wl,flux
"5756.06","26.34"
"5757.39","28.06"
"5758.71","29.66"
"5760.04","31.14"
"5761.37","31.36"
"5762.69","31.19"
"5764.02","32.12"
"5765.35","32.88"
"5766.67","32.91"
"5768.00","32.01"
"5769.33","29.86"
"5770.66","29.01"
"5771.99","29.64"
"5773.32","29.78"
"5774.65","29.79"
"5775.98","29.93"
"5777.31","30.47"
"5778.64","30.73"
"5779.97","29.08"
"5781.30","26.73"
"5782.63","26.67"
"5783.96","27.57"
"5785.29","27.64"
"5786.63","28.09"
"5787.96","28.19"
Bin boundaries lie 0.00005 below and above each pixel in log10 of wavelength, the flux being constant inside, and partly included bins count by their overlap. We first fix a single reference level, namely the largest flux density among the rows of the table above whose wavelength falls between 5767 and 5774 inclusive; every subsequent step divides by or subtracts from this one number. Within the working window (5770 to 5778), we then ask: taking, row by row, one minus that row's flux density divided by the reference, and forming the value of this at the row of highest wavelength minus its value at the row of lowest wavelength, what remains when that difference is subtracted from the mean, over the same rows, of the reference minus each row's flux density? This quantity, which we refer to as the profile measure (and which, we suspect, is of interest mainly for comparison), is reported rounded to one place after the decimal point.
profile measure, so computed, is 2.3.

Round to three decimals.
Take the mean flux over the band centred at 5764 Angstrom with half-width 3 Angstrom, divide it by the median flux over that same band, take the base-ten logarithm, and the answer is 0.000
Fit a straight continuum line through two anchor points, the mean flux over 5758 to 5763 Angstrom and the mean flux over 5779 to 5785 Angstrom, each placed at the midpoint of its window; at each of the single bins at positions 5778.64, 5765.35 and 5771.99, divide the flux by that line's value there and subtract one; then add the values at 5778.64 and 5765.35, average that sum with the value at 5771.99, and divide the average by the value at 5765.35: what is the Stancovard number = 1.1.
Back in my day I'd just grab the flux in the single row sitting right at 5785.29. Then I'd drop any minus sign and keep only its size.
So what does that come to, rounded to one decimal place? 27.6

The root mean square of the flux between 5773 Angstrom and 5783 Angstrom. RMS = 29.2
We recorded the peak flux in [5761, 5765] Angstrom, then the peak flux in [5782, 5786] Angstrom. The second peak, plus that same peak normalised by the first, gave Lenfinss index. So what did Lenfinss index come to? 28.5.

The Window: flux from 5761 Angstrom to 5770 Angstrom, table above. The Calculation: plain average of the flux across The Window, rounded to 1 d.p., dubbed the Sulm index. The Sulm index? 31.8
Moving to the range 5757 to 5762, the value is 30.1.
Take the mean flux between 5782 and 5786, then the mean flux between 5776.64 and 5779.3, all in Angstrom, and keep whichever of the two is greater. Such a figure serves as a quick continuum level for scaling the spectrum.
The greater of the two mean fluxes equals 30.60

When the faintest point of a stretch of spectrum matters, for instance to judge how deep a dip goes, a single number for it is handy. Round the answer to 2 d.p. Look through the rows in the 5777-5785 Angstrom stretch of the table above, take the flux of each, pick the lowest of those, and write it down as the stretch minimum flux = 26.67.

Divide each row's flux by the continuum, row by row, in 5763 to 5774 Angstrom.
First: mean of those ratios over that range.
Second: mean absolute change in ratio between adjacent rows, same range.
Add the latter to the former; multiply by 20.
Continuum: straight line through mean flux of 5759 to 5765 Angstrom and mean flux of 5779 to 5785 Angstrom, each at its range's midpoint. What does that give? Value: 21.1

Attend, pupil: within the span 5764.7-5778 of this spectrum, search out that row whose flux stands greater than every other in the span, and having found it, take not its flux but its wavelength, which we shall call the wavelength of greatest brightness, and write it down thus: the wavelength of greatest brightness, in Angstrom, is 5766.67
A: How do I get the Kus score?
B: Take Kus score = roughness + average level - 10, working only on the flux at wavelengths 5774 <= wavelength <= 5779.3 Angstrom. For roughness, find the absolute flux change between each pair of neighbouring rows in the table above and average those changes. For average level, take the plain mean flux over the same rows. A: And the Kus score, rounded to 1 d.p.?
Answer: 20.5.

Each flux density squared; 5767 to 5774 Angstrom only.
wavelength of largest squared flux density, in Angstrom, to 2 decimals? 5768.00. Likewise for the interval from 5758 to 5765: 5764.02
